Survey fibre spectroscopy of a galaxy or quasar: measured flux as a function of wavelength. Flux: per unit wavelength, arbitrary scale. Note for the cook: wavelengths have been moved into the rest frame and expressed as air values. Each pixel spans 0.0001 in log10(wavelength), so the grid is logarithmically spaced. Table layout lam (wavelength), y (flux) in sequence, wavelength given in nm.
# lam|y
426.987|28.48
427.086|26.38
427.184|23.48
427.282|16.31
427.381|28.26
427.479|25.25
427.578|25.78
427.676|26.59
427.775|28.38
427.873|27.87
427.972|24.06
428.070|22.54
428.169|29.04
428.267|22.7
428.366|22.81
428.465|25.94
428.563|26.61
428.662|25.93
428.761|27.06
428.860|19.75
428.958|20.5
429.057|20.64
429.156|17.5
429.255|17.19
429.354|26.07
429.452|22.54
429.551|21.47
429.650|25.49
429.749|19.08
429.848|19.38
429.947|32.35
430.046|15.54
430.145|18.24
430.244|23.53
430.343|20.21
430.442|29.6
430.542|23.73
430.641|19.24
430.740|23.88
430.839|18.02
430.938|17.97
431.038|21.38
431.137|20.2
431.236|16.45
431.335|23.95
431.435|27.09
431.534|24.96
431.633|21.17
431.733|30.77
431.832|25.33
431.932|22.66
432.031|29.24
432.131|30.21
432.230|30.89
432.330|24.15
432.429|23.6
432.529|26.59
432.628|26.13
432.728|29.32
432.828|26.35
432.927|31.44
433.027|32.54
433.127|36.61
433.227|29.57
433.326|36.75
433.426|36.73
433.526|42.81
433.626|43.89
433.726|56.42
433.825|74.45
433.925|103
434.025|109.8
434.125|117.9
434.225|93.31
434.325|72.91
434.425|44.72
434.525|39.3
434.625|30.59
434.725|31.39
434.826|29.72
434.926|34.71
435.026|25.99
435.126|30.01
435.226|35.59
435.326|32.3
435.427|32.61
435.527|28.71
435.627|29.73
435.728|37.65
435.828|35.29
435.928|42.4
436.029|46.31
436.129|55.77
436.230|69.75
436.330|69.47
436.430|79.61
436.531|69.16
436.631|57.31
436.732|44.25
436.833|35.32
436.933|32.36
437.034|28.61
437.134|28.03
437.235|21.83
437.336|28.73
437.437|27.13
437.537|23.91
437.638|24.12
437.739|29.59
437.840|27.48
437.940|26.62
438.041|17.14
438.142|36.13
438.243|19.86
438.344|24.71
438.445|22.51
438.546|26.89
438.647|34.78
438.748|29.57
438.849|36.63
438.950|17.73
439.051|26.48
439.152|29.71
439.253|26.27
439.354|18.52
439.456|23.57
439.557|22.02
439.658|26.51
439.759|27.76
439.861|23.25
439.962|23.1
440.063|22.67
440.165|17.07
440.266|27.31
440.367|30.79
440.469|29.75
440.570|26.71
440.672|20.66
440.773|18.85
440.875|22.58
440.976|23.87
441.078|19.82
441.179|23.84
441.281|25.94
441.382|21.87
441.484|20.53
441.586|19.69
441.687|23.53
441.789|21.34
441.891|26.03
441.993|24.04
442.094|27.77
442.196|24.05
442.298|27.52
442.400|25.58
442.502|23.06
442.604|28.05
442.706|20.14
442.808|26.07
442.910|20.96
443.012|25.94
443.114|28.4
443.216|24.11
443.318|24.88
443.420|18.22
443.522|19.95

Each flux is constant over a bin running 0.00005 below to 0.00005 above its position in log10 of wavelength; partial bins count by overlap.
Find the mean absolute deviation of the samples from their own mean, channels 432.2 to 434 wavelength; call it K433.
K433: 14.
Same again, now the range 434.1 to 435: 27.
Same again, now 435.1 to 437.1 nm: 14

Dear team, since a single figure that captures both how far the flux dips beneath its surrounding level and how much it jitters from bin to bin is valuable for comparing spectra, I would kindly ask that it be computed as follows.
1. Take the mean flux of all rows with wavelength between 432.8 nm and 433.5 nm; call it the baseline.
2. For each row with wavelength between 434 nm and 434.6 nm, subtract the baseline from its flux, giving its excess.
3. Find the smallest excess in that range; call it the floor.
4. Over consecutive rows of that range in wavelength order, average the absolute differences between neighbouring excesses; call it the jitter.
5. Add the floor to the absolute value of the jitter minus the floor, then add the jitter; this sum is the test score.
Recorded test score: 35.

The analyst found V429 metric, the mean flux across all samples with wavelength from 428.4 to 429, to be 24.3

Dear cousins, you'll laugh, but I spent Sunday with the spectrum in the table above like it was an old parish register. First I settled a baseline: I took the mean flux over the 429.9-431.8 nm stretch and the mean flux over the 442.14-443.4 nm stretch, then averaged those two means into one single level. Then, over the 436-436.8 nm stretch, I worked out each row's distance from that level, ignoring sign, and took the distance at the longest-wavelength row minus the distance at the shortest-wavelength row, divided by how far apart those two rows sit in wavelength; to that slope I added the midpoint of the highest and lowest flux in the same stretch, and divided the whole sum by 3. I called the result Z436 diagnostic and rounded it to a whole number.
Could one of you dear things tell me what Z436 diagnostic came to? 20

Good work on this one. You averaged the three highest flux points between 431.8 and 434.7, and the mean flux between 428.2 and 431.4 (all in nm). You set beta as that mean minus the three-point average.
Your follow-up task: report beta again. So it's -88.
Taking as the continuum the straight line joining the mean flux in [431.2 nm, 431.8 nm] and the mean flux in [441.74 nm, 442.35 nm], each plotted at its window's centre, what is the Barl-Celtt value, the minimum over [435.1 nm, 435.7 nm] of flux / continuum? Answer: 1.17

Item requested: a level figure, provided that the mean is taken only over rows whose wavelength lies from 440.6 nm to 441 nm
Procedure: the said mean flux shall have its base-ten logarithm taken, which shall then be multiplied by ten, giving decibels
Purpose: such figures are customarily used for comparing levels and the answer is 13.3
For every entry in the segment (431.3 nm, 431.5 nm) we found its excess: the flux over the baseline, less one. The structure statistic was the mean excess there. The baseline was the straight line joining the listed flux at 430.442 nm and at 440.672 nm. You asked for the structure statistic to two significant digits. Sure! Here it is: -0.11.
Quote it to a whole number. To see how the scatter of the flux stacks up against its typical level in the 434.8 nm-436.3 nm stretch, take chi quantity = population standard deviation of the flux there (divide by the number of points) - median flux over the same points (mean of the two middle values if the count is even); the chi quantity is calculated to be -23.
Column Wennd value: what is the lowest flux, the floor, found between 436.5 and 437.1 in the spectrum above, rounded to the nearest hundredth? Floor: 28.61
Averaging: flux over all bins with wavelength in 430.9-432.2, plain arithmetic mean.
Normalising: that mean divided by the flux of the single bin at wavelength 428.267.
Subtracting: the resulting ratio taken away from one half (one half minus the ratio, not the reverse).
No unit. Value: -0.56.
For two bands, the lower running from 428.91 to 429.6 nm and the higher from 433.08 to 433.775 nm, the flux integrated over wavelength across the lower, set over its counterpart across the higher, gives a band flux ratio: 0.5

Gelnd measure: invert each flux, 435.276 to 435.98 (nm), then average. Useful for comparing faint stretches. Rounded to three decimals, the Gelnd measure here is 0.030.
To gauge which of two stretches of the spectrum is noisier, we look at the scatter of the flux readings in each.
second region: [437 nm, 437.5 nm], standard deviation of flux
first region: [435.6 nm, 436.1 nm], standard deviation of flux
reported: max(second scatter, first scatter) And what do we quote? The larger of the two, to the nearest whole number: 6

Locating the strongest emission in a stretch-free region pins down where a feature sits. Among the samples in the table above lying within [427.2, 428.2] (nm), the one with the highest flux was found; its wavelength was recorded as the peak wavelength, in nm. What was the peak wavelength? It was 428.169 nm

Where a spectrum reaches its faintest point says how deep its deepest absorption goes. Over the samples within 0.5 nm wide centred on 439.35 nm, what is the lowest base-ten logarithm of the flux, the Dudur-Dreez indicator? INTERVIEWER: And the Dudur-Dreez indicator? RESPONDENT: 1.27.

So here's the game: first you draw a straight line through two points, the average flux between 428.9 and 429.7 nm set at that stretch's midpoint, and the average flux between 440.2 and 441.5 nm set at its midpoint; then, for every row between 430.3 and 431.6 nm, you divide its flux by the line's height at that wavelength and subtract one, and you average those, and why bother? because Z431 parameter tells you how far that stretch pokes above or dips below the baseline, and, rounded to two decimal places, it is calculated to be 0.01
